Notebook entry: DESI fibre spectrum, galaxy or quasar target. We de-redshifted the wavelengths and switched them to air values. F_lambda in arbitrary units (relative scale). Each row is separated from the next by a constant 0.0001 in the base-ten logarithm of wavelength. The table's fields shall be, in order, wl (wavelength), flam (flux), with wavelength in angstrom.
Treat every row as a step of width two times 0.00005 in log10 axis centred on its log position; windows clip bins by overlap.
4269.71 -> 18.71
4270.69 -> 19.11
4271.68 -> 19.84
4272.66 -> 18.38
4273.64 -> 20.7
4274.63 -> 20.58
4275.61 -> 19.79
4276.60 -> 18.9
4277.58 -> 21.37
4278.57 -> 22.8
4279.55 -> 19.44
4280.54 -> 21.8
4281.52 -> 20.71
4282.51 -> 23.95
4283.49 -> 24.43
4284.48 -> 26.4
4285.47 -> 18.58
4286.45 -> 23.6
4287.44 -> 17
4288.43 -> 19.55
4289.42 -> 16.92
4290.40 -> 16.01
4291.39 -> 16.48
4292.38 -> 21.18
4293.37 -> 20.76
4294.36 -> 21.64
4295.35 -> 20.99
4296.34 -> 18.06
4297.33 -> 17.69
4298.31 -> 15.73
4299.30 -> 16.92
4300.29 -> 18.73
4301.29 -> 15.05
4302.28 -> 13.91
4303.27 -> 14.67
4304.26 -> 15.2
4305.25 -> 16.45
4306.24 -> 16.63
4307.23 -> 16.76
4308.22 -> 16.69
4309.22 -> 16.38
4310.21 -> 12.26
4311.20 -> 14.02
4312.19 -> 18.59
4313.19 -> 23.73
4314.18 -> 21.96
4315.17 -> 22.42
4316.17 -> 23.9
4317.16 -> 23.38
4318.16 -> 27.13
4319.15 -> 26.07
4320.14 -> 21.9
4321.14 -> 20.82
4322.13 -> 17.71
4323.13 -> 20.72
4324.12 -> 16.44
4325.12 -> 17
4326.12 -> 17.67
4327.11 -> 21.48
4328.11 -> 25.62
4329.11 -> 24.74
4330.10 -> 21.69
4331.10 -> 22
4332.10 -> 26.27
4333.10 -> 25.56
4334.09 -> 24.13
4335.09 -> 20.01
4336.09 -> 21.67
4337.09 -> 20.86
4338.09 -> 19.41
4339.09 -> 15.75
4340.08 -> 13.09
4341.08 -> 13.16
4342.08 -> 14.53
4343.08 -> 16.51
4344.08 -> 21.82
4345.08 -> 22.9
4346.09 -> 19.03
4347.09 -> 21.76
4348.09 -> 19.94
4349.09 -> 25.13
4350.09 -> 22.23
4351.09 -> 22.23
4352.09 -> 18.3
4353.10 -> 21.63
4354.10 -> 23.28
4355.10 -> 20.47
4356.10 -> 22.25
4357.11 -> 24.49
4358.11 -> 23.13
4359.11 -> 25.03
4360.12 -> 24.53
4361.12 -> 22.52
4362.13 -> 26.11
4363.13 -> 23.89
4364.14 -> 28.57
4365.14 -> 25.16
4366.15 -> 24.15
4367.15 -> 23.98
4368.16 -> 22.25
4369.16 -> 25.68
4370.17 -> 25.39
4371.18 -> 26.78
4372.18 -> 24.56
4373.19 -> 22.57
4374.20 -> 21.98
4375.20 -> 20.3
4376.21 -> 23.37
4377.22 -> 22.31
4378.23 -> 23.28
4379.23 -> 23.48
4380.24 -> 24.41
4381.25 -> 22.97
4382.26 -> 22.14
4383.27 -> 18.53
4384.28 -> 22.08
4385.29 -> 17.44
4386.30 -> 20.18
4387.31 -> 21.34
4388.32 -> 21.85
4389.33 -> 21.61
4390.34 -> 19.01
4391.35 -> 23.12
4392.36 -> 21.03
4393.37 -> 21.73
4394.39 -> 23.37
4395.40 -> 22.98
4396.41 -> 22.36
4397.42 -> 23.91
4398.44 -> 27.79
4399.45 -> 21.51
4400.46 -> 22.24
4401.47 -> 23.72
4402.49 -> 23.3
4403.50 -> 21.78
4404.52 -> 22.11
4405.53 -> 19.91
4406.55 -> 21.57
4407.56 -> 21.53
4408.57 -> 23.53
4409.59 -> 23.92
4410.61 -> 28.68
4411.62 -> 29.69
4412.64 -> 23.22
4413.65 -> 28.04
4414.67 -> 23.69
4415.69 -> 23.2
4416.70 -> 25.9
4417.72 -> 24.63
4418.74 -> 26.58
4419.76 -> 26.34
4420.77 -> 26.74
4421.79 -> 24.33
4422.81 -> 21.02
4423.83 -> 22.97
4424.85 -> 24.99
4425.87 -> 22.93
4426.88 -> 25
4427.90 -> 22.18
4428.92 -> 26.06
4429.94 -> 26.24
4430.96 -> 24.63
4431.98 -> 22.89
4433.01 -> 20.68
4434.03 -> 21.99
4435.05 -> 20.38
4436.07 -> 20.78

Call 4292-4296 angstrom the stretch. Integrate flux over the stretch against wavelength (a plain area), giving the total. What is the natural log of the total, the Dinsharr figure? 4.43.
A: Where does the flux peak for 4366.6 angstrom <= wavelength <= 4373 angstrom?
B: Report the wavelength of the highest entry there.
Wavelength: 4371.18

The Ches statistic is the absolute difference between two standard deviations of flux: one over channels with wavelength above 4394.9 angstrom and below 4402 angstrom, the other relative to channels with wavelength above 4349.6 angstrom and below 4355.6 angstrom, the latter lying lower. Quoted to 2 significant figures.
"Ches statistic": 0.31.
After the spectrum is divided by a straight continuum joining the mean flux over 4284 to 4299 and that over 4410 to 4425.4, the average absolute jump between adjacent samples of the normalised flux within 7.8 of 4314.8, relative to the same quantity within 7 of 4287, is 0.72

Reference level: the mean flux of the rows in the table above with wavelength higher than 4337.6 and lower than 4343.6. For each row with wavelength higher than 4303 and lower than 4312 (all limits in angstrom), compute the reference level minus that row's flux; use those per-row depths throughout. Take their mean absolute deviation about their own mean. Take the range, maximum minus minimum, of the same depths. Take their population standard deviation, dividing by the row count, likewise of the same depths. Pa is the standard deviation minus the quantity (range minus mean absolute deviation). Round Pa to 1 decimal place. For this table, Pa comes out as -1.8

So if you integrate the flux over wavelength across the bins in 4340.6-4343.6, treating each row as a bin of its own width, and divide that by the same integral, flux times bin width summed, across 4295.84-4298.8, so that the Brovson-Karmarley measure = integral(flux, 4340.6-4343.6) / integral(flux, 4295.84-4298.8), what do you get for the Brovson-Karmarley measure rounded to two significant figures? 0.87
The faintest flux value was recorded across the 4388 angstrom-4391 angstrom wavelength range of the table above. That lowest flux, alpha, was 19.01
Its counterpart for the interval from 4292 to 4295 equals 20.76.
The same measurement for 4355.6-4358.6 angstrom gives 22.25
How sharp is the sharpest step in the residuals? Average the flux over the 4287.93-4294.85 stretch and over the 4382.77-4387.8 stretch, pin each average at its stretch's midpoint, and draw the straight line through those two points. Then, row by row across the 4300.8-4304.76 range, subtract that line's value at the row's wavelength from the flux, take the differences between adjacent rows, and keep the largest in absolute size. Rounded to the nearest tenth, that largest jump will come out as 1.2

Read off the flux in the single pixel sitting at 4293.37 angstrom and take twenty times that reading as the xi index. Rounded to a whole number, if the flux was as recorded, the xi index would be 415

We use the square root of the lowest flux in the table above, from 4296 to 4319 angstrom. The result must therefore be 3.5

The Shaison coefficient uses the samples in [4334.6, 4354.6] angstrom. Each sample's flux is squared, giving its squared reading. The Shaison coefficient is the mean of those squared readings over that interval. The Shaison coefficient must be 398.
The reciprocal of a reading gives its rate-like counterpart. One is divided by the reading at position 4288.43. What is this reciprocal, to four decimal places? 0.0512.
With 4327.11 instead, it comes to 0.0466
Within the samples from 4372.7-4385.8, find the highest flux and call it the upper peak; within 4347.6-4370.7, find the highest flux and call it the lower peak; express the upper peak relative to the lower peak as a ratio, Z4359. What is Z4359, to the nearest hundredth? 0.85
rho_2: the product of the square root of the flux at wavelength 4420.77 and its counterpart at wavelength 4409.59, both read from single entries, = 25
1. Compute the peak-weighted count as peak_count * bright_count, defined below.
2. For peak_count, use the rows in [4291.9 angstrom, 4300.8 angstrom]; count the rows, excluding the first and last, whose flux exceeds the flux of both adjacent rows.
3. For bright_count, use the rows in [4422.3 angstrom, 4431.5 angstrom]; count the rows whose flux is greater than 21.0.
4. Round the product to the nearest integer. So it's 9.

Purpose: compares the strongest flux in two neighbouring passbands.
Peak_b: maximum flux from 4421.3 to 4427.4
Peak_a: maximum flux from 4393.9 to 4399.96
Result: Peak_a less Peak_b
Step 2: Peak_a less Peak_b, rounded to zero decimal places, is 3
